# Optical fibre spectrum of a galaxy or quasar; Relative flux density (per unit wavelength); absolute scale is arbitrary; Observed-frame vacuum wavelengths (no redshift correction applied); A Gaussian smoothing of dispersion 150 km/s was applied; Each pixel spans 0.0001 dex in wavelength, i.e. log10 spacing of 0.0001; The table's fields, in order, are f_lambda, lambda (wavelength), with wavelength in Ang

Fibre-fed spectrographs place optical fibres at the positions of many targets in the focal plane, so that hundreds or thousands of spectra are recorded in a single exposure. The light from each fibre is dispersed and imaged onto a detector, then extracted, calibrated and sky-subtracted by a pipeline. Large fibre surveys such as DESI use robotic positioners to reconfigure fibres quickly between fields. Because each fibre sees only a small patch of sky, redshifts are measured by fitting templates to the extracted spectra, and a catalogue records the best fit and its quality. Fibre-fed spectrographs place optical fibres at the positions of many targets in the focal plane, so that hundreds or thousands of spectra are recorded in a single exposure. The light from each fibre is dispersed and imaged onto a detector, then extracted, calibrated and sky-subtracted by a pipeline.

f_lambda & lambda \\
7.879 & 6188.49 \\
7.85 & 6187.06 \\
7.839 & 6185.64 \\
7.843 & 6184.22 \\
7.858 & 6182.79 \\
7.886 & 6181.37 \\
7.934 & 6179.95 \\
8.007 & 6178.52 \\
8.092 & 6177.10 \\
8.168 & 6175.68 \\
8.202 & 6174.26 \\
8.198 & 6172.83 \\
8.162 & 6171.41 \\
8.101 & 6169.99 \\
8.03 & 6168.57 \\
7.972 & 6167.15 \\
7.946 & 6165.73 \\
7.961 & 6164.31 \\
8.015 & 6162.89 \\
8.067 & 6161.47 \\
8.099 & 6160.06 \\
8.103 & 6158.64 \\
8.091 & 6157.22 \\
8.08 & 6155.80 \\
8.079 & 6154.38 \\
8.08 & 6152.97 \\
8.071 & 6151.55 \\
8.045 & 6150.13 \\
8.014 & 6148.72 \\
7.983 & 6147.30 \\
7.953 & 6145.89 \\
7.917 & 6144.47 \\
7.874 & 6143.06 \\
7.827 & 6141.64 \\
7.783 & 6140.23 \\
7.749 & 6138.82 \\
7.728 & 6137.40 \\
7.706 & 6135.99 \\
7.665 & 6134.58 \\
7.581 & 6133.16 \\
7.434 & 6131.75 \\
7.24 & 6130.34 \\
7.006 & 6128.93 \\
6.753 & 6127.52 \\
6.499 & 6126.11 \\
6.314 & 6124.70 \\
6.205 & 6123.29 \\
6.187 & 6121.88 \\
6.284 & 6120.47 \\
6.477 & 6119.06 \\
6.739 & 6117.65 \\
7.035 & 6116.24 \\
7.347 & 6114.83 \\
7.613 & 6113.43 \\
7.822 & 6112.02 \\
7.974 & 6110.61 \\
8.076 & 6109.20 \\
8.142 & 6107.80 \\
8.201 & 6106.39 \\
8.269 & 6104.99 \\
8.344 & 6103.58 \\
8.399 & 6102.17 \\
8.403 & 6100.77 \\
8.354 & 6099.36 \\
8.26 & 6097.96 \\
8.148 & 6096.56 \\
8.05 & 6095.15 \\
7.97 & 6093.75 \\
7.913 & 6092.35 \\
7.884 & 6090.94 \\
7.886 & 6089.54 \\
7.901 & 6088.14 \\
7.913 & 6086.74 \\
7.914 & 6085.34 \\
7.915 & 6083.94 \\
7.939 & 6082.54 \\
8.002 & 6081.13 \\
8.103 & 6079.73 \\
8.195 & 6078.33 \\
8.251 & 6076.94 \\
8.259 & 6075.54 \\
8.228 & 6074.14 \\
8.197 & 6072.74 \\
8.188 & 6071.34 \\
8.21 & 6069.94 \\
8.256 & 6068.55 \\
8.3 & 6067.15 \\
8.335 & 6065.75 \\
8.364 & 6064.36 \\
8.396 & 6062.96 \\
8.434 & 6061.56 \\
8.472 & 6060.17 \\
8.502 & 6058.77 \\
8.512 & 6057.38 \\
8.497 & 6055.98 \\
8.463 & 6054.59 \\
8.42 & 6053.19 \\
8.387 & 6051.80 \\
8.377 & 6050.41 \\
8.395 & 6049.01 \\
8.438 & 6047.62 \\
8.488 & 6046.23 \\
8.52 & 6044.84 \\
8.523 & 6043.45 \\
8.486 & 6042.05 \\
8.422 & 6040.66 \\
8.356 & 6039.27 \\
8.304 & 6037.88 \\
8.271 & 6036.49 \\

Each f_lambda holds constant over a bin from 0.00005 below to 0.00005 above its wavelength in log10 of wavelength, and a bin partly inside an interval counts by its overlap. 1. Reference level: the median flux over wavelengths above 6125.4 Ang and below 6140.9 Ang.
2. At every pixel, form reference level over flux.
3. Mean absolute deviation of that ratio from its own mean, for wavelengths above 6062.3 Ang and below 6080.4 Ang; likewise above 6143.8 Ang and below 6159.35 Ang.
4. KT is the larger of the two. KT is 0.007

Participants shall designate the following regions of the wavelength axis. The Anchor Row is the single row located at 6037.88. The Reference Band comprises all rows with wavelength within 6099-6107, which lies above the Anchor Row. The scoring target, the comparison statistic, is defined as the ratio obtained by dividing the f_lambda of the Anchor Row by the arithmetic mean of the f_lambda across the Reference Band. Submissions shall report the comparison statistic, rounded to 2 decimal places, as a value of 1.00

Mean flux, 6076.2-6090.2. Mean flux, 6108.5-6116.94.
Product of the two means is 61.2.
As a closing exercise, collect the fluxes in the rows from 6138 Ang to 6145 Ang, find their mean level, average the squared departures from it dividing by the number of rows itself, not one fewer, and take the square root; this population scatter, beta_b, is 0.060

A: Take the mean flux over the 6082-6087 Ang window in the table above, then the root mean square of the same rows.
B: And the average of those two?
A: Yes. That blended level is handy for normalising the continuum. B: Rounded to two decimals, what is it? 7.92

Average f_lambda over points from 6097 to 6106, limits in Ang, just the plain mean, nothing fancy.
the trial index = 8.3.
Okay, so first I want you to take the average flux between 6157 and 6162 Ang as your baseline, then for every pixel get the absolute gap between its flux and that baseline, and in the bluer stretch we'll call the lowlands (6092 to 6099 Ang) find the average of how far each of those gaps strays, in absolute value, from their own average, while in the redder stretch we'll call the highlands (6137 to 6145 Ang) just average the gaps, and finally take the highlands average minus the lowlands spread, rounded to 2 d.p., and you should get 0.23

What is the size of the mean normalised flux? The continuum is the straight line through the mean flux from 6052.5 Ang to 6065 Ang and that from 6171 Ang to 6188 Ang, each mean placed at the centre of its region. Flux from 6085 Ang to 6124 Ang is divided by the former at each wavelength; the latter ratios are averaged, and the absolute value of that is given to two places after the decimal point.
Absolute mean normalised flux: 0.93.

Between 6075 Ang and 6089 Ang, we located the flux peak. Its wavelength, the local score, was 6075.54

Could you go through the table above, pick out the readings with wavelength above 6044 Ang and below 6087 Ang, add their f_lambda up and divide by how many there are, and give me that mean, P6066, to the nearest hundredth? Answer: 8.29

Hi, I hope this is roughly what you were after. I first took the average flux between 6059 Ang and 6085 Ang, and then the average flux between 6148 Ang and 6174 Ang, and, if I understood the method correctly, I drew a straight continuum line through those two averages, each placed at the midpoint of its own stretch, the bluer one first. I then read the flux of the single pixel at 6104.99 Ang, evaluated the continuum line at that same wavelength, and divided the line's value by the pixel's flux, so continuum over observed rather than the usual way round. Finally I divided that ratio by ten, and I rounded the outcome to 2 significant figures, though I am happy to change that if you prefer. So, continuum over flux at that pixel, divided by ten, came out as 0.099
